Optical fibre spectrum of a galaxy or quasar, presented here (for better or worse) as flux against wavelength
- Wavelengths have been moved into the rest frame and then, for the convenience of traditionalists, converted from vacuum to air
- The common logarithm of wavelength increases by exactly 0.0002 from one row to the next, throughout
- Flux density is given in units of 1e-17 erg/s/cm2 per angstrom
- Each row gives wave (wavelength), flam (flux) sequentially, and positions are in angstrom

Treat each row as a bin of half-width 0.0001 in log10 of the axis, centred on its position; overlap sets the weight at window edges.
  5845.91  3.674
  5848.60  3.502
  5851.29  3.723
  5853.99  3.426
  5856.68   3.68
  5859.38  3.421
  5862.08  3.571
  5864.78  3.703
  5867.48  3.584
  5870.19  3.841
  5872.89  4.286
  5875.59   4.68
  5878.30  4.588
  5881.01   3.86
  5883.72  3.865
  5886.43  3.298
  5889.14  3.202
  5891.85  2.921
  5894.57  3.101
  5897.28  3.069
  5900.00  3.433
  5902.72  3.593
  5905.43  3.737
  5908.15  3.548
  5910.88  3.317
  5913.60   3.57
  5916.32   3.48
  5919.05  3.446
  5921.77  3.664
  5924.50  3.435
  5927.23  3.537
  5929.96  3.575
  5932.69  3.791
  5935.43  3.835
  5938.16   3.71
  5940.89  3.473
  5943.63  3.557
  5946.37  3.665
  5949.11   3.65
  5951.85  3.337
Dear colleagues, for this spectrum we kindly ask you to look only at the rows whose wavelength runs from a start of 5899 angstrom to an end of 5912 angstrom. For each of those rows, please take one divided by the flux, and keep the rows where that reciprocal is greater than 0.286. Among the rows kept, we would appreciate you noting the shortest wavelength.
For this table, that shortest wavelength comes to 5900.00 angstrom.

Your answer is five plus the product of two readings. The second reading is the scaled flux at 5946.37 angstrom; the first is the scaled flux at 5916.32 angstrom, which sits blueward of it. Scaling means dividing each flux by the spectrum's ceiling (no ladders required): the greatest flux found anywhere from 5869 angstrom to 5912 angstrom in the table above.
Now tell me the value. 5.58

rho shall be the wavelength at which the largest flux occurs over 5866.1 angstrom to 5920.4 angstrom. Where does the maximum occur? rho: 5875.59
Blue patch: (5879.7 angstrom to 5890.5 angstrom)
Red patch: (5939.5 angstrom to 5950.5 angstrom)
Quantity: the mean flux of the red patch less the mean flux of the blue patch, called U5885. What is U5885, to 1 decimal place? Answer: 0.0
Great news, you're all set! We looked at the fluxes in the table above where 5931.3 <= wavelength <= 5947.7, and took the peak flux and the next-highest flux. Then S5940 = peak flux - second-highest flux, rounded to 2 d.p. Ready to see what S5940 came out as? 0.04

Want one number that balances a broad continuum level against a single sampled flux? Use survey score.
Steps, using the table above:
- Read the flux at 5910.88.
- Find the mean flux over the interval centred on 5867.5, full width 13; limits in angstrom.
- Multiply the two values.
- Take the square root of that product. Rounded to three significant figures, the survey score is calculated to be 3.55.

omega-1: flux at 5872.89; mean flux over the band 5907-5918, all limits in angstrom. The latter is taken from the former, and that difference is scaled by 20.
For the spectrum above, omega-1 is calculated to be 16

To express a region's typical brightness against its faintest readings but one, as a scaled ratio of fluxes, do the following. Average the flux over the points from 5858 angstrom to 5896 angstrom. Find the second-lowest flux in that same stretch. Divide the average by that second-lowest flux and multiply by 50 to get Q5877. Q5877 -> 60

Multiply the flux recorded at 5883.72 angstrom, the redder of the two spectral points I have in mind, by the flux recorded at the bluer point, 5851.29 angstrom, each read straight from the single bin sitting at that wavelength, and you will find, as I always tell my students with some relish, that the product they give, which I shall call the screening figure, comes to 14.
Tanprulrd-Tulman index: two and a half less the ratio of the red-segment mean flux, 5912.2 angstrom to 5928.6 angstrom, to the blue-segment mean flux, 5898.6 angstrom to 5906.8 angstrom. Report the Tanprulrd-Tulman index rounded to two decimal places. 1.52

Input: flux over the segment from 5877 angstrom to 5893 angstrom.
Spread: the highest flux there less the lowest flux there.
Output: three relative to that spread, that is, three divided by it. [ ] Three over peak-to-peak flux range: 1.8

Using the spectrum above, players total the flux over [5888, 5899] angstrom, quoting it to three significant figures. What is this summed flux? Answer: 12.3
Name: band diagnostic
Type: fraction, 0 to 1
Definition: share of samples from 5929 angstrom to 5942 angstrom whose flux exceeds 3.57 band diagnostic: 0.80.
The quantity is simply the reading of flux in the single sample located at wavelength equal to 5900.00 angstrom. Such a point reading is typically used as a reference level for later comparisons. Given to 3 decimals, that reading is 3.433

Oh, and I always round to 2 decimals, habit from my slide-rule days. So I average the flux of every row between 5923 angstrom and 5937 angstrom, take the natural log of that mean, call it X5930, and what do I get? 1.29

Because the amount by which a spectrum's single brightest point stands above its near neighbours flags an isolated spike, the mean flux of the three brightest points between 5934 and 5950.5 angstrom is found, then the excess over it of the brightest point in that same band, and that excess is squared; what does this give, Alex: 0.010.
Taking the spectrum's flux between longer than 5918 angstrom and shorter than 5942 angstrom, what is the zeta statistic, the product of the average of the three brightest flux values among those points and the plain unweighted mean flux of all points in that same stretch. 13.6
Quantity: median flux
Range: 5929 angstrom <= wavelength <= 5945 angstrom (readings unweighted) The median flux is 3.64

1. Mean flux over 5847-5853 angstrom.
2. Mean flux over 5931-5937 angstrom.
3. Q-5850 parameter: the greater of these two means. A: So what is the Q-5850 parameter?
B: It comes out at 3.8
